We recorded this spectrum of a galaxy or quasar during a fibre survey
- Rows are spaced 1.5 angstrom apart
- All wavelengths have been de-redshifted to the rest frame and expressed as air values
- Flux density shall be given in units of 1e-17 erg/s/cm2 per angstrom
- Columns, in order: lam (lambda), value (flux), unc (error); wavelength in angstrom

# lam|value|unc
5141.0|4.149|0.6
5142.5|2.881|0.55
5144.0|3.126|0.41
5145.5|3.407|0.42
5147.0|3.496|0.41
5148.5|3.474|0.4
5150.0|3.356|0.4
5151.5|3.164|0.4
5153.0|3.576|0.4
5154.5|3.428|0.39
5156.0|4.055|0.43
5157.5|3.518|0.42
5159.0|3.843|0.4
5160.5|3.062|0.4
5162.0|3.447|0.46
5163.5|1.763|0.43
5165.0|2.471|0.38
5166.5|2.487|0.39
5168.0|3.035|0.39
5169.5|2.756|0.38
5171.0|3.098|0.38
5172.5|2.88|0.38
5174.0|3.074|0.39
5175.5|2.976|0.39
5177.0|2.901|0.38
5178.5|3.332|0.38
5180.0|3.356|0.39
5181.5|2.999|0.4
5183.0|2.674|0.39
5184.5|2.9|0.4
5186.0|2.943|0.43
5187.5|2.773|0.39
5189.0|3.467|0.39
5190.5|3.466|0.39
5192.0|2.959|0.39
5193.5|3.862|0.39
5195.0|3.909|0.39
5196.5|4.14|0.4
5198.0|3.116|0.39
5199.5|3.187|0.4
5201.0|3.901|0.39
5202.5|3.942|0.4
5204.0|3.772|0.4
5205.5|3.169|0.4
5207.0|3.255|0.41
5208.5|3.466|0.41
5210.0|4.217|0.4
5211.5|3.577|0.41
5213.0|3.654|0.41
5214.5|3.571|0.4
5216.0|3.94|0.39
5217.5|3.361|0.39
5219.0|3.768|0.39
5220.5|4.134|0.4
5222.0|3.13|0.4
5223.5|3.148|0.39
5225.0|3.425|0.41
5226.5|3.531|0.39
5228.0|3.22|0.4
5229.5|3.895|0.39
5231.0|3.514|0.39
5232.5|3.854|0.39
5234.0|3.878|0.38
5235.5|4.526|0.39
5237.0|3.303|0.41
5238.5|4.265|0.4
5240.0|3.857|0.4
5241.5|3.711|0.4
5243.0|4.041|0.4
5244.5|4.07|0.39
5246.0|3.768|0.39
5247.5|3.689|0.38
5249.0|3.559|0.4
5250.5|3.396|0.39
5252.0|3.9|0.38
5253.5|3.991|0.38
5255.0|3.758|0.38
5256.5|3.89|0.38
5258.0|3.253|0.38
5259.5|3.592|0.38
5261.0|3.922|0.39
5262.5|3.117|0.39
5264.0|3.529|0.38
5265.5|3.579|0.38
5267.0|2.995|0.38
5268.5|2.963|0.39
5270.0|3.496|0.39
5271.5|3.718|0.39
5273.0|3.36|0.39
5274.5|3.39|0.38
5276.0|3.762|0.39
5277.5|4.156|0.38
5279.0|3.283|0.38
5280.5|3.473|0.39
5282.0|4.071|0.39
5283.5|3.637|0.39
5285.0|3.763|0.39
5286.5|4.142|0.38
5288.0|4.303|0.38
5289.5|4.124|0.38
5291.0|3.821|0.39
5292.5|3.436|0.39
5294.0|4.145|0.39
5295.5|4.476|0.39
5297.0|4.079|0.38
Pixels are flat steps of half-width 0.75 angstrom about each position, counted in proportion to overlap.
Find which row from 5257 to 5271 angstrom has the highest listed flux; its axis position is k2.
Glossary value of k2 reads 5261.0 angstrom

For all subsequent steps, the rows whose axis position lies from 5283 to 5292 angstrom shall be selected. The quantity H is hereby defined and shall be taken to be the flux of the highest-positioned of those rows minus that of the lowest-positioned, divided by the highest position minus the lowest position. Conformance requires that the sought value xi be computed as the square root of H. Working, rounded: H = 0.025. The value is 0.16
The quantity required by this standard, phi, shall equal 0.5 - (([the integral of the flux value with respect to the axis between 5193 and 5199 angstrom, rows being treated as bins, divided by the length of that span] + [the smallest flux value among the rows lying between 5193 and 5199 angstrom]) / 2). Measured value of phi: -2.9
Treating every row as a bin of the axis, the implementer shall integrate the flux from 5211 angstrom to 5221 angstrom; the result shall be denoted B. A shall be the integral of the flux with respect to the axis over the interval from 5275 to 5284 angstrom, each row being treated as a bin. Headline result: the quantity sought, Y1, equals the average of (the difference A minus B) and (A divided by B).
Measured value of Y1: -1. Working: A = 34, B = 37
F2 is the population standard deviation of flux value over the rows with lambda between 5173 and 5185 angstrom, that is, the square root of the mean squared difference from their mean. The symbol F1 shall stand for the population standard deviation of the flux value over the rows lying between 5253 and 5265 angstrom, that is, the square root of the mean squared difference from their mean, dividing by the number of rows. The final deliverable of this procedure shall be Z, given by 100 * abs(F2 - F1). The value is 9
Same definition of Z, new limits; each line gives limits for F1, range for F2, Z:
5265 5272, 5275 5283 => 2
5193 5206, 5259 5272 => 6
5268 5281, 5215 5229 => 2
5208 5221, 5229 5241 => 8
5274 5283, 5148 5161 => 4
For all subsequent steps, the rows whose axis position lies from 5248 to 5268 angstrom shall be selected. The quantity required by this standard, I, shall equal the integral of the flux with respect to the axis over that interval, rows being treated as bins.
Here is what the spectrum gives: 71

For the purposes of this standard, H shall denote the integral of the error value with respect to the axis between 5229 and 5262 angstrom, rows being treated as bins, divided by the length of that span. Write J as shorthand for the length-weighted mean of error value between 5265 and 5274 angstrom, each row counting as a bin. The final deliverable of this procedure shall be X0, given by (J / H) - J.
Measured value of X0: 0.61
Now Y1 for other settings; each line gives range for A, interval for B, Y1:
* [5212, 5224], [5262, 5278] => -6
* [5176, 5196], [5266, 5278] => 12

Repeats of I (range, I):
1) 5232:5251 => 73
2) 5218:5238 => 73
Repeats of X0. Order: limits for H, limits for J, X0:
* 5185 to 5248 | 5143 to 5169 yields 0.62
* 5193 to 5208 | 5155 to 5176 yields 0.61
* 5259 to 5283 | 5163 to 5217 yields 0.63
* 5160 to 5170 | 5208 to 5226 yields 0.59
